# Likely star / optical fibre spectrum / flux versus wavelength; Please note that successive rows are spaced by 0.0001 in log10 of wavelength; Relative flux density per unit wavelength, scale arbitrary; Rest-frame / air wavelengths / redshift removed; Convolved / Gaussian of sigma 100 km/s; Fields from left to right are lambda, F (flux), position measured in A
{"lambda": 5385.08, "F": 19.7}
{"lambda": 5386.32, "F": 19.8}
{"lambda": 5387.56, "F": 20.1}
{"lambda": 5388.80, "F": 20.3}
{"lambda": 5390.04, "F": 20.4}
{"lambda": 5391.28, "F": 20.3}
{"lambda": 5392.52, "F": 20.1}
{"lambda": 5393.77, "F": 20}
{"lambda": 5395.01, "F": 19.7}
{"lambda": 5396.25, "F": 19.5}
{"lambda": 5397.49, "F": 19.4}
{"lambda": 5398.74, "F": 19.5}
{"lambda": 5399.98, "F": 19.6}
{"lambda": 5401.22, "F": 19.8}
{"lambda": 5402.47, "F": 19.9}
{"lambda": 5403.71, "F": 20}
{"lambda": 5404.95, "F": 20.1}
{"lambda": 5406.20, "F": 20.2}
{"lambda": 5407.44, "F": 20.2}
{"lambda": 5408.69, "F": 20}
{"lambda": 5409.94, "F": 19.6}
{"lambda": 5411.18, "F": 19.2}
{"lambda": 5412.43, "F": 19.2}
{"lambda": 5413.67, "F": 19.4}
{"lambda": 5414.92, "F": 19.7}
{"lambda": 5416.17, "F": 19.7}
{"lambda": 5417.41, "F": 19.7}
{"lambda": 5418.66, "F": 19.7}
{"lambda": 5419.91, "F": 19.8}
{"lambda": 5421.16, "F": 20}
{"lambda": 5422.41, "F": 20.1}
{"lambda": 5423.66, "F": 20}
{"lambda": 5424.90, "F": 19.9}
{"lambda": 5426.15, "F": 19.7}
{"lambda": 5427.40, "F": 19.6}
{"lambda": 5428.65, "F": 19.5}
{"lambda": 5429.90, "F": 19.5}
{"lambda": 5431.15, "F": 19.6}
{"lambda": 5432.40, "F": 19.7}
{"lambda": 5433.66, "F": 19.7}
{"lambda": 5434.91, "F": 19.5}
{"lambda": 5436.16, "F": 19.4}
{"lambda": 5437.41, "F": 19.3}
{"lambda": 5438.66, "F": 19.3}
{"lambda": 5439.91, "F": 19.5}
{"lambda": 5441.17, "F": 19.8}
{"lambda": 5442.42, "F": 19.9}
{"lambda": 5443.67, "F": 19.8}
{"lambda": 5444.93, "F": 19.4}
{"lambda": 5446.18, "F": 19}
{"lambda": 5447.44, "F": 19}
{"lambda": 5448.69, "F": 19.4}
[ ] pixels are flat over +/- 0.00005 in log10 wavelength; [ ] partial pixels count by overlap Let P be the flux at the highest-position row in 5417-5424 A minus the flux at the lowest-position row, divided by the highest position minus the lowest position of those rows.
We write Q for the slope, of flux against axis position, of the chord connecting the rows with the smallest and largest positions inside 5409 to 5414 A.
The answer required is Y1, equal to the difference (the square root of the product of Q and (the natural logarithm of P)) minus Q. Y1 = 0.46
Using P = 0.05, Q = -0.05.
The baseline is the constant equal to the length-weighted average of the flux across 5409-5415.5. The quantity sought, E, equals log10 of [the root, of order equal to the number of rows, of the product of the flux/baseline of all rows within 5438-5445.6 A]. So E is 0.0037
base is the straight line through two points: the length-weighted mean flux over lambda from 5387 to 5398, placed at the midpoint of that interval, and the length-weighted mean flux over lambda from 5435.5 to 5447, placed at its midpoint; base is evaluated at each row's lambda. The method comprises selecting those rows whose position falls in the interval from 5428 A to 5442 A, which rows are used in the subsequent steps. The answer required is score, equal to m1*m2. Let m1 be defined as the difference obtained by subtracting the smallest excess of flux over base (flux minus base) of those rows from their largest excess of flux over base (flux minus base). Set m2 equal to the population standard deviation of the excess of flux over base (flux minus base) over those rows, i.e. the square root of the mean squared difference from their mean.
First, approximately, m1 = 0.54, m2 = 0.156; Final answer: 0.084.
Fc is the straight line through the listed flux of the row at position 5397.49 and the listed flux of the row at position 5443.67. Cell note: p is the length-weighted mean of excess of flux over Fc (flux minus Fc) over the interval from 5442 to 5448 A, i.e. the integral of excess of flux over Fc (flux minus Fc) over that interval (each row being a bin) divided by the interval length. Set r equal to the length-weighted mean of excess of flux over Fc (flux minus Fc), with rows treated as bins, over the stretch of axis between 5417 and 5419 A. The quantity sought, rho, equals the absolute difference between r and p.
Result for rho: 0.53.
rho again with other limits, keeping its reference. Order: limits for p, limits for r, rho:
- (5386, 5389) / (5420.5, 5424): 0.33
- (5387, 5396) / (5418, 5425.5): 0.45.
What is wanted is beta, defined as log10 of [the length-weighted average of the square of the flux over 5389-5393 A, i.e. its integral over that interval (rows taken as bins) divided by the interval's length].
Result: 2.614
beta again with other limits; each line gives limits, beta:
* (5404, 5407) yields 2.609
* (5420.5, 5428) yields 2.597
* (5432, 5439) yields 2.579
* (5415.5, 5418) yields 2.590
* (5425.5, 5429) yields 2.585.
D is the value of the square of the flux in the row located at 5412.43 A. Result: 369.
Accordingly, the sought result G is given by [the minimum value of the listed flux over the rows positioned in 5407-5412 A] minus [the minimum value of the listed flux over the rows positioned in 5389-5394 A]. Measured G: -0.80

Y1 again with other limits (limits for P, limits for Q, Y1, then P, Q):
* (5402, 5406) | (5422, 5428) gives 0.60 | 0.08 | -0.10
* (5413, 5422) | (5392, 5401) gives 0.48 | 0.08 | -0.07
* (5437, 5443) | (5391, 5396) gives 0.75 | 0.12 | -0.16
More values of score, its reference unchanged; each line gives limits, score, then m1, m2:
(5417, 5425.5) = 0.075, 0.45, 0.166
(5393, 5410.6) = 0.263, 0.90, 0.291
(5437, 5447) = 0.251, 0.86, 0.291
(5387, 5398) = 0.289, 0.92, 0.314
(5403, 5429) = 0.289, 1.02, 0.284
